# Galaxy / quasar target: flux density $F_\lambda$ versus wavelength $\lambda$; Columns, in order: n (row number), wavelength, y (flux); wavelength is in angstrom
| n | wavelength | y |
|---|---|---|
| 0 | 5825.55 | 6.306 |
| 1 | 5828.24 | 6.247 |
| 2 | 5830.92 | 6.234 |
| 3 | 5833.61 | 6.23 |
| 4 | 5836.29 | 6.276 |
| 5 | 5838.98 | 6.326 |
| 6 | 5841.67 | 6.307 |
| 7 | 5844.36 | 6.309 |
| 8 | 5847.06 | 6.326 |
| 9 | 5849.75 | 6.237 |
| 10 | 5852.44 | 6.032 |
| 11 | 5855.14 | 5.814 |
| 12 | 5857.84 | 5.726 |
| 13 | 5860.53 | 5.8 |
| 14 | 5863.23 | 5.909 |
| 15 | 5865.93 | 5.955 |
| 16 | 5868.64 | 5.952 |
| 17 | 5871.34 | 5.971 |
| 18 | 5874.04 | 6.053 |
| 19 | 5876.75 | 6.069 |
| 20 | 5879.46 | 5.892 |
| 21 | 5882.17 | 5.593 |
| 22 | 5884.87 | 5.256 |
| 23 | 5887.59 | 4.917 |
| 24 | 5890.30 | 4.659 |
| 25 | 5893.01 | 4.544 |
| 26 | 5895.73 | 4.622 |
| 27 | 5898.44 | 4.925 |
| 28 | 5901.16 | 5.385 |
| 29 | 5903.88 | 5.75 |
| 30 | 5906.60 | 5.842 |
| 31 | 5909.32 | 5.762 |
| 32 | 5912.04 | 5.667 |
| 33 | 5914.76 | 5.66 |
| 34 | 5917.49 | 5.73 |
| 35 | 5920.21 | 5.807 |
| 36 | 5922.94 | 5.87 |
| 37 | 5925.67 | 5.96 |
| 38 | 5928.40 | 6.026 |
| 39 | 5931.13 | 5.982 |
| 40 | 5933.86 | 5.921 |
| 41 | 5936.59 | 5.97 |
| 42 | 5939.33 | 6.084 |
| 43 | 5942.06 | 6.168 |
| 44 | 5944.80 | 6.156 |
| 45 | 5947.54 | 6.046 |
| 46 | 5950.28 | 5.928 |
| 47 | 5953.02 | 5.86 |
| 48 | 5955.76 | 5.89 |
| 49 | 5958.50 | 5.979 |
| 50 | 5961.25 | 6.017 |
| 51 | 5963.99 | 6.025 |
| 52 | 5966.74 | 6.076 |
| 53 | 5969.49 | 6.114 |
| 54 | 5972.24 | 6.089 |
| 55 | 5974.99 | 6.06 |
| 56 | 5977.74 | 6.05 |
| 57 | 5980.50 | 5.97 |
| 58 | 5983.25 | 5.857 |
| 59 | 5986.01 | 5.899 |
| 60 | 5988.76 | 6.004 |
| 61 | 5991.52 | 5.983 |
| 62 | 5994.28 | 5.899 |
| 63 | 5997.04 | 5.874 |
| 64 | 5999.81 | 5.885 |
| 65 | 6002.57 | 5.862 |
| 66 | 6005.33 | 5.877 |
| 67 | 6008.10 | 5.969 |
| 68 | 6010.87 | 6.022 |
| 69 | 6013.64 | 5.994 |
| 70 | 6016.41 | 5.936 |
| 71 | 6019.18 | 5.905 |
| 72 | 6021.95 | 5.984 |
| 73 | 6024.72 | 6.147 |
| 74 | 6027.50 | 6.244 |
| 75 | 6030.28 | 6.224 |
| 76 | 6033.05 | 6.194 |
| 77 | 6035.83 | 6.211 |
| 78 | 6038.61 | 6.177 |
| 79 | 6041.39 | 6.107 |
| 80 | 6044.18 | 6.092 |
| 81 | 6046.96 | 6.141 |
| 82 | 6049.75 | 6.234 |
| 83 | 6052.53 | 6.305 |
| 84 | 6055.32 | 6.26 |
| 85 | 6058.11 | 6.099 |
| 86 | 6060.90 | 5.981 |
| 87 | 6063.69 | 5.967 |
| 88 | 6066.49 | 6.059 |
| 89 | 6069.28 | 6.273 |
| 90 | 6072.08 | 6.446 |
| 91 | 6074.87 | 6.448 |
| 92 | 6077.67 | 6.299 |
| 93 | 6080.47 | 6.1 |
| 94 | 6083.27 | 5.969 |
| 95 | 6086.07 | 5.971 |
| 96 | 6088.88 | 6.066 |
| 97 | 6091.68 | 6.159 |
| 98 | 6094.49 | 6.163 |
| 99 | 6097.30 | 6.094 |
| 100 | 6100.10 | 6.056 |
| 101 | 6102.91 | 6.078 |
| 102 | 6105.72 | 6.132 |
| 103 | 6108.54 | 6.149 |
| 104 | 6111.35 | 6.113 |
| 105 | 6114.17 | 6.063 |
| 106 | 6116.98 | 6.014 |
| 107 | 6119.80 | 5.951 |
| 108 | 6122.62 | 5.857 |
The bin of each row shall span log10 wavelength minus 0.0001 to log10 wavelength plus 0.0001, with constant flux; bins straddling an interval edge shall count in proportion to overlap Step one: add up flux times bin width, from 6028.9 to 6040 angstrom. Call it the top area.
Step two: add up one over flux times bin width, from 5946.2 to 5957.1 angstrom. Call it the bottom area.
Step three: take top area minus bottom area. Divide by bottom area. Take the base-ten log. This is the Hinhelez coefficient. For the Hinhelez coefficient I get 1.56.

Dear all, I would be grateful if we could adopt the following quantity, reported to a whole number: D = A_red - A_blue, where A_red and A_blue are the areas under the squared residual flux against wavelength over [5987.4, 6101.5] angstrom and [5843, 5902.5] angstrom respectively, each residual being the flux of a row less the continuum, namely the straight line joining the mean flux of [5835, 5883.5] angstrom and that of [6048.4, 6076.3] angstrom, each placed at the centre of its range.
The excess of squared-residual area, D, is -26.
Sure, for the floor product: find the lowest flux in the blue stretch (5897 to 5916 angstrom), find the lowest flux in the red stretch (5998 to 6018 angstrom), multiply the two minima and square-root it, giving 5.37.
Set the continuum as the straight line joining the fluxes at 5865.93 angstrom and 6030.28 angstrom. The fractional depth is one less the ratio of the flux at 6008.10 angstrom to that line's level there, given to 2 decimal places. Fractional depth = 0.04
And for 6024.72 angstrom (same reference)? 0.01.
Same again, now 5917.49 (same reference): 0.05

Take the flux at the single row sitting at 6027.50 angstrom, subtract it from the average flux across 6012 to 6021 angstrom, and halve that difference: -0.15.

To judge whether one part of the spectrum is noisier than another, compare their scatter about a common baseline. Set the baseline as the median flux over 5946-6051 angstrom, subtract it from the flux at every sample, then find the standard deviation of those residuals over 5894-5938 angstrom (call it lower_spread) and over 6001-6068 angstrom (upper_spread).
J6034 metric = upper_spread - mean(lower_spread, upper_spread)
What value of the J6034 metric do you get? -0.13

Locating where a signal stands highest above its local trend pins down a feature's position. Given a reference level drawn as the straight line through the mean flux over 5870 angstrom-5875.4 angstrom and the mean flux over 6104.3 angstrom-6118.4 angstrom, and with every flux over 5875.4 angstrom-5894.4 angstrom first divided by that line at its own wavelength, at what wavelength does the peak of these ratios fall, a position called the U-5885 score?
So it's 5876.75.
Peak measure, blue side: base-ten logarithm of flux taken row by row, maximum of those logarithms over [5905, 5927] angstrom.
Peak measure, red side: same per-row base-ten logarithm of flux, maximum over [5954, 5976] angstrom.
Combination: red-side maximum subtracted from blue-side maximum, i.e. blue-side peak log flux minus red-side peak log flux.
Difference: -0.011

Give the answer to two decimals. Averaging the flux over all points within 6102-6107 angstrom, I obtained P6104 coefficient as 6.11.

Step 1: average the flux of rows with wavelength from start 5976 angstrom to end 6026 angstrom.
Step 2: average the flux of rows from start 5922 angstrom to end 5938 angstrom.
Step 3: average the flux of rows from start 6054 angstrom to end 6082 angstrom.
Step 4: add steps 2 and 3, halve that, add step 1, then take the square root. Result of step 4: 3.47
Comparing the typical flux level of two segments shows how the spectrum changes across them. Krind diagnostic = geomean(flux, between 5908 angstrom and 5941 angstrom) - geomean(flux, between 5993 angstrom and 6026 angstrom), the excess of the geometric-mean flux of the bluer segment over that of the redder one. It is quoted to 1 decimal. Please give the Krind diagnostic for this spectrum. -0.1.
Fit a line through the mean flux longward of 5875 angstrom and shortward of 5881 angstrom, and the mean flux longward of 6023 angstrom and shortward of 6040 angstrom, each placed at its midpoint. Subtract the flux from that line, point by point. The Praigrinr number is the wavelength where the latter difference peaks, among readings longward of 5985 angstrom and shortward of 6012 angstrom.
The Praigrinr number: 6002.57 angstrom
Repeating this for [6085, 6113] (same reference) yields 6086.07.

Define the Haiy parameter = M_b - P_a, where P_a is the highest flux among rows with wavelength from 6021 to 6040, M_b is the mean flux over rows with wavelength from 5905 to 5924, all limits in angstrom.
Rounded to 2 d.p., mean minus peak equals -0.48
